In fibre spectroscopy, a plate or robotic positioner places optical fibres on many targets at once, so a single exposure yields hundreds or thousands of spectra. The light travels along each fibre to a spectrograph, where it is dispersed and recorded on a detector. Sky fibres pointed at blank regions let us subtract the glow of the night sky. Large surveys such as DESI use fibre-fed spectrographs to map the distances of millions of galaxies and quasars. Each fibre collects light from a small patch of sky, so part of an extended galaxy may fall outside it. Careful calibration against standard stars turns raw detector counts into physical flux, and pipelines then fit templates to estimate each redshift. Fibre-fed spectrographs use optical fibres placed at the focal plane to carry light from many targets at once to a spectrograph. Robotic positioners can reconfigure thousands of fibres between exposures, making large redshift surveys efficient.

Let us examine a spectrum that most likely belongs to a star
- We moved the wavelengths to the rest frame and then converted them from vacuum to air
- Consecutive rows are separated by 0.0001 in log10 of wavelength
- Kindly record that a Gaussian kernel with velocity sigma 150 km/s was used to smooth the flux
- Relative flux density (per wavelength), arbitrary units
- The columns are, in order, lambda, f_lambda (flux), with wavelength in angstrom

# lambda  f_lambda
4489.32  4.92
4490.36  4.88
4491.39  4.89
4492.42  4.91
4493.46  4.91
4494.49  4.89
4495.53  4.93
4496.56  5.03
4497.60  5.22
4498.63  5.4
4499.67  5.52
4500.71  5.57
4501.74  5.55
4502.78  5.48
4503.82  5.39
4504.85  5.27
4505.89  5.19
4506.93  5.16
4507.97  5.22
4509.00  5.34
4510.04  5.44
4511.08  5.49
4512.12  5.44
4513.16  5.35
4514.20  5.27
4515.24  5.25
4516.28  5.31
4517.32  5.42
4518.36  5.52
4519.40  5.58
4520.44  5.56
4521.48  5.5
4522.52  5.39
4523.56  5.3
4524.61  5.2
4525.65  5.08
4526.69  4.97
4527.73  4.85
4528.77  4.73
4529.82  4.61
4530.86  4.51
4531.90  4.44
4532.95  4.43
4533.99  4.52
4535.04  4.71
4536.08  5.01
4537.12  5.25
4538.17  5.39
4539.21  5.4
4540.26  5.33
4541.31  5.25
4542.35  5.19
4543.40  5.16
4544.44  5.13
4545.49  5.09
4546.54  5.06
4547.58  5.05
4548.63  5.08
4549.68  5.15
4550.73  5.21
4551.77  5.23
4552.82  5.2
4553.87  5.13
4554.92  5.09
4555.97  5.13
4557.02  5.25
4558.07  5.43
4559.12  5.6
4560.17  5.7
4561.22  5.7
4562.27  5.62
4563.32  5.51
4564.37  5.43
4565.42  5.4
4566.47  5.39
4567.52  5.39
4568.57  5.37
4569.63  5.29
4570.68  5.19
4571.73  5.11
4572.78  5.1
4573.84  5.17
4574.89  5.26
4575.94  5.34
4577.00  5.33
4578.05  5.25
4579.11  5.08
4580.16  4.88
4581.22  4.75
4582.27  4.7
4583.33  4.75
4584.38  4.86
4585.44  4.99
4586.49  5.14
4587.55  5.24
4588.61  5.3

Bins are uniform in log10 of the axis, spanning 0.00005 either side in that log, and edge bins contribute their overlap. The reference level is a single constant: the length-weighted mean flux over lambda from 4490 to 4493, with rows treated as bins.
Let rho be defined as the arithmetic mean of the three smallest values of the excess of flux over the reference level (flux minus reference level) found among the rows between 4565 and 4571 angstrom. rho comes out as 0.38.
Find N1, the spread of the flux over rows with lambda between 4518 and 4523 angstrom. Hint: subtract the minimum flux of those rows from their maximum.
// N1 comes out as 0.19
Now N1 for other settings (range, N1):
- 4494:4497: 0.14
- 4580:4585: 0.18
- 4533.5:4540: 0.88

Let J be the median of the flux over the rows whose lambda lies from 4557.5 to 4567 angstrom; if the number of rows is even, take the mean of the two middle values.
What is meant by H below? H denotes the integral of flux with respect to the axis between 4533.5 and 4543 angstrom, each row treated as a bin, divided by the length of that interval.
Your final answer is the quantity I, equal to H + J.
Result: 10.6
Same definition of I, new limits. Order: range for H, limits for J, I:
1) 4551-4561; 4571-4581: 10.5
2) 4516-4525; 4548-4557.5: 10.6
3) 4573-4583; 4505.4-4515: 10.4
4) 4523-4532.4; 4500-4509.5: 10.2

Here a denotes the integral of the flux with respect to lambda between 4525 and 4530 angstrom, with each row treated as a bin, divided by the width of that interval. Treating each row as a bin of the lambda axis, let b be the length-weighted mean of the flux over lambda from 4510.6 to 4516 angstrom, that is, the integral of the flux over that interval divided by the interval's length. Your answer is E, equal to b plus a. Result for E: 10.2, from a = 4.9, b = 5.35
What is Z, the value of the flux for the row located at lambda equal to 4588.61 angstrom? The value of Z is 5.3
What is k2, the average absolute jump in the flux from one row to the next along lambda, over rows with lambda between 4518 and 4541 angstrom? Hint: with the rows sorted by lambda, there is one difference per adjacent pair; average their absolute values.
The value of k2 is 0.107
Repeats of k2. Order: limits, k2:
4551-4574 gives 0.068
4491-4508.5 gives 0.074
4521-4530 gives 0.111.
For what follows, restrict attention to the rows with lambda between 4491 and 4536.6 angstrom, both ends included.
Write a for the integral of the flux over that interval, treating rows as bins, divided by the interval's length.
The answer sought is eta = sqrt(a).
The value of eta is 2.27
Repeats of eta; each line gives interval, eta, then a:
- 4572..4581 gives 2.27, 5.16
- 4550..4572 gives 2.31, 5.35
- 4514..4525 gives 2.32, 5.39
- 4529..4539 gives 2.19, 4.78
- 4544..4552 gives 2.26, 5.12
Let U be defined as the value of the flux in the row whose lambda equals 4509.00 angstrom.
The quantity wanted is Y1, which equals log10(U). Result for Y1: 0.728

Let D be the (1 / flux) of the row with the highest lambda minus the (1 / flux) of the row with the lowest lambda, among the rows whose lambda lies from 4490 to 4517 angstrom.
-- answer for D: -0.017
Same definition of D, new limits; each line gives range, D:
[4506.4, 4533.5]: 0.032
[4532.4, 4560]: -0.047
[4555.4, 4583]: 0.018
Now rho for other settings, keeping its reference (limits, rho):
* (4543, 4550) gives 0.16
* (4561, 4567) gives 0.51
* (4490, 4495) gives -0.01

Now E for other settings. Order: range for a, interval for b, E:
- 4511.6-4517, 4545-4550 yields 10.4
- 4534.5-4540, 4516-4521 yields 10.6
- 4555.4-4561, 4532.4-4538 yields 10.2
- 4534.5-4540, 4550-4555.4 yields 10.3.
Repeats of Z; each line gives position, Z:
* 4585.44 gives 4.99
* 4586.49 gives 5.14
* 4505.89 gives 5.19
